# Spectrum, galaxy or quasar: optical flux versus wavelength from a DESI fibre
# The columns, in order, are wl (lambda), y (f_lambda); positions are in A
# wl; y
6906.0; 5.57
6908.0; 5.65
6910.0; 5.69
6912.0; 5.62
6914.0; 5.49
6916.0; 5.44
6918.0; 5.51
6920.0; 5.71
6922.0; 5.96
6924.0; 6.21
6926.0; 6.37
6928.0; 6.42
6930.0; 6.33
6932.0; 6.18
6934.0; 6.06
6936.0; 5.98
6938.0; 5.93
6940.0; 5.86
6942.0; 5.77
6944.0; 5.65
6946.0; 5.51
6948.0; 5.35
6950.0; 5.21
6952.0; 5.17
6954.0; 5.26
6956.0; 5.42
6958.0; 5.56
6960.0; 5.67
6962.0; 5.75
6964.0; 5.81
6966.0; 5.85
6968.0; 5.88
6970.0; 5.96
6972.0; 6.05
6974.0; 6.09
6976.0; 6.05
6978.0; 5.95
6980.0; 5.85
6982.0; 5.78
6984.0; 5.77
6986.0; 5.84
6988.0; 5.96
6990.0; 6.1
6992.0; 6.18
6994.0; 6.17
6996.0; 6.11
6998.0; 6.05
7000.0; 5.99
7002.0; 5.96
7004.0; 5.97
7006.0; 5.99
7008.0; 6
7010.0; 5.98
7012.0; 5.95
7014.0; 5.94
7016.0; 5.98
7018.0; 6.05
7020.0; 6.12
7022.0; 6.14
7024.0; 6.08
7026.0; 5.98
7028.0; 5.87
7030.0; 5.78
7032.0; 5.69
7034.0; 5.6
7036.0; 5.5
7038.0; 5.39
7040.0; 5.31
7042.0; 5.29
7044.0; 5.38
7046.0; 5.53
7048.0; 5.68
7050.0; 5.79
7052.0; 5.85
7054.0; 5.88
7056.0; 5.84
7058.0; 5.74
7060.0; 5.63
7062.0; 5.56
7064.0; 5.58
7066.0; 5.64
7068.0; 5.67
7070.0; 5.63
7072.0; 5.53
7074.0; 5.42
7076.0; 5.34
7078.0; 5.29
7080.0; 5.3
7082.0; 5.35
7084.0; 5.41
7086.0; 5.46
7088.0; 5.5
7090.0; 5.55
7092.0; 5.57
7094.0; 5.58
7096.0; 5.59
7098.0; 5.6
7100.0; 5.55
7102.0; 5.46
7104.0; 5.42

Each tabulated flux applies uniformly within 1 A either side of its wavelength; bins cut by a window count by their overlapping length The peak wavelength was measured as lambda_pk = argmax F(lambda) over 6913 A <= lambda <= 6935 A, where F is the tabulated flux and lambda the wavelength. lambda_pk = 6928.0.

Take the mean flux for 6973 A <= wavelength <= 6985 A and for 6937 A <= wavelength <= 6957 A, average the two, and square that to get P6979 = 32.6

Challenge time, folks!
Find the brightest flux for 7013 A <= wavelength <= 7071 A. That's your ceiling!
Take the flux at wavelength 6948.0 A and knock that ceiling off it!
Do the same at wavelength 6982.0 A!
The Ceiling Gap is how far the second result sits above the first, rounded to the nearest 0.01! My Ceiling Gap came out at 0.43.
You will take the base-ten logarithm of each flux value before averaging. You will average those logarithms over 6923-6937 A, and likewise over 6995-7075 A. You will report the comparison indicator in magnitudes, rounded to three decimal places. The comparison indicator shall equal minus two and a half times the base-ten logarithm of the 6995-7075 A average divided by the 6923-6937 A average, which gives 0.045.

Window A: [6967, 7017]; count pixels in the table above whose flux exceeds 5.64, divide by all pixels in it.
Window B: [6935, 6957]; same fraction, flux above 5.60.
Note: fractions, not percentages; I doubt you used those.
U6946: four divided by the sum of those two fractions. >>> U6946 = 2.75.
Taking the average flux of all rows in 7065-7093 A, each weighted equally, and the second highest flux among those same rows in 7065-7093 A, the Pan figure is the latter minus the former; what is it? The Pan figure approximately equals 0.16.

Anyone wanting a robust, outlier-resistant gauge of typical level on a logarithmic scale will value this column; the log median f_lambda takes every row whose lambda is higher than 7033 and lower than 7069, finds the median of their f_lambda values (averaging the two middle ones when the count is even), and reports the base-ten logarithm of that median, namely 0.749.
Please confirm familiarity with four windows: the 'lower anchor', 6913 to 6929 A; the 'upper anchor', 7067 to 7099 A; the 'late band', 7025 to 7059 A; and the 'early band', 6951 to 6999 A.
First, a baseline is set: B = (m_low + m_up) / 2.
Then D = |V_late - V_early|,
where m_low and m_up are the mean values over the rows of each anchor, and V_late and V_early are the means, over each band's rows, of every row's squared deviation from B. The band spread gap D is 0.049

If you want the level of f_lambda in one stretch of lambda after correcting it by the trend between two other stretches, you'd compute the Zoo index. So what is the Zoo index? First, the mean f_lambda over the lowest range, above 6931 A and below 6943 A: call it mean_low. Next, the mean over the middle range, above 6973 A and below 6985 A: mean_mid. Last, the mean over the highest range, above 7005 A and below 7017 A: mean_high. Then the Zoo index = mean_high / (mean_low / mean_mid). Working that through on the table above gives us 5.9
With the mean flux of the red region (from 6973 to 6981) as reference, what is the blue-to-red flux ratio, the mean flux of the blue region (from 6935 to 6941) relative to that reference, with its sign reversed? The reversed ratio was -0.99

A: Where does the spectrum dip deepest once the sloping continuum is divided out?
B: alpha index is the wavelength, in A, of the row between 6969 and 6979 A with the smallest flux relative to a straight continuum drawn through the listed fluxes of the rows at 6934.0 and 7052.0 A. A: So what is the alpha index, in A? 6970.0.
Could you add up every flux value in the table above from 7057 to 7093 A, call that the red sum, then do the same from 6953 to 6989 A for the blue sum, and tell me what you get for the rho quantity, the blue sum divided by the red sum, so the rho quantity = 1.1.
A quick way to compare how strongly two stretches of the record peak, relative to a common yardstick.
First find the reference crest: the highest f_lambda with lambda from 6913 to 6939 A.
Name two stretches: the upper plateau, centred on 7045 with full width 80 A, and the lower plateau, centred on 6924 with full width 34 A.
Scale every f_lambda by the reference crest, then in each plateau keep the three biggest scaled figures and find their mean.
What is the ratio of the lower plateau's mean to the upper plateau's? 1.04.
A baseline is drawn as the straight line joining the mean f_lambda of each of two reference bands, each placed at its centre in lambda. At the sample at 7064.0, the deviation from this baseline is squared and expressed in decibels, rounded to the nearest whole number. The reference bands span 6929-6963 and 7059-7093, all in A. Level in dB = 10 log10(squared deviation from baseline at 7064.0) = -24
